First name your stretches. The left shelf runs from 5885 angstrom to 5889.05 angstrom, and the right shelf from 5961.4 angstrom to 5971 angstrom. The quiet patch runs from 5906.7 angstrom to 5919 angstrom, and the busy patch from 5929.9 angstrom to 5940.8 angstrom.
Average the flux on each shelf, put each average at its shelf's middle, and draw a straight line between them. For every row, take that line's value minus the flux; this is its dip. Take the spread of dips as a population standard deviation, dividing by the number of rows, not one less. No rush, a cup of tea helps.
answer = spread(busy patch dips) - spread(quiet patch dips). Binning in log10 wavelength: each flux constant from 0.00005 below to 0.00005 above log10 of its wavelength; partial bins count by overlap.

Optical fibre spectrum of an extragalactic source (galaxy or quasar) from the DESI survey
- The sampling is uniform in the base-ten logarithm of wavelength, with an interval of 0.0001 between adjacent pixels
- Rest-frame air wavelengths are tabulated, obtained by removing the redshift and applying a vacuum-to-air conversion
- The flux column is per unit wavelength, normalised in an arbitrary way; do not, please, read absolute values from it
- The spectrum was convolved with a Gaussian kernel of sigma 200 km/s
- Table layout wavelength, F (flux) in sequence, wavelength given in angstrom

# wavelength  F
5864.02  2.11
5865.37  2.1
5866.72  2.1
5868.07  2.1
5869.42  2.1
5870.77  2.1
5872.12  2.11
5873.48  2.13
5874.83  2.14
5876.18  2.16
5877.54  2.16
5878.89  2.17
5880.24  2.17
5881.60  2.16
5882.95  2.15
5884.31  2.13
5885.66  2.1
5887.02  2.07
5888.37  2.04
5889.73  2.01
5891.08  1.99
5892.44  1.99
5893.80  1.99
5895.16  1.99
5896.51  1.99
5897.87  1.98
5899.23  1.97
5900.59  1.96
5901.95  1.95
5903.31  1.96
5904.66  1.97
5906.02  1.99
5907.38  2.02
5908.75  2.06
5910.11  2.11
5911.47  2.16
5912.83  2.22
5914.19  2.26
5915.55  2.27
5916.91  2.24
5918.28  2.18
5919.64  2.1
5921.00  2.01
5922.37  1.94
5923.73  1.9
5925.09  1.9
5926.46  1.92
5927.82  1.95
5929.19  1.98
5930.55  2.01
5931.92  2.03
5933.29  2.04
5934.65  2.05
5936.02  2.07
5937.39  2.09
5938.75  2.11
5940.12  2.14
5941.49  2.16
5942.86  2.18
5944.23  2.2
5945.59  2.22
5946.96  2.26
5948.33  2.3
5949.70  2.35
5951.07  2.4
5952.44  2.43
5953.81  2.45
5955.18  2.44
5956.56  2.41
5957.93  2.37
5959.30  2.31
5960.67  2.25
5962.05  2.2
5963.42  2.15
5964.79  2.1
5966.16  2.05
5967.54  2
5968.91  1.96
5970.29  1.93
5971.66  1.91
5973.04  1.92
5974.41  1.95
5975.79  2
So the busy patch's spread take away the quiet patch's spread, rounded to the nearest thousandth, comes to -0.043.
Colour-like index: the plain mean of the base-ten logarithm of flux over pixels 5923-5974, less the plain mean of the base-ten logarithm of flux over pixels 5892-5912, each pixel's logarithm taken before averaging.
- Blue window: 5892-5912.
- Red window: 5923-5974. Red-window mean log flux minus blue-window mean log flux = 0.027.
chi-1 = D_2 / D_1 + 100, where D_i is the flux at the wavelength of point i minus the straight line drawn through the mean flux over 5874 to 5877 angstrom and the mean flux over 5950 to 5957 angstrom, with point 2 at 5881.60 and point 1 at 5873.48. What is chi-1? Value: 100.9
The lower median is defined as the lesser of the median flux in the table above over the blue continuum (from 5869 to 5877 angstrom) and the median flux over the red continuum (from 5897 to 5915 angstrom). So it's 1.990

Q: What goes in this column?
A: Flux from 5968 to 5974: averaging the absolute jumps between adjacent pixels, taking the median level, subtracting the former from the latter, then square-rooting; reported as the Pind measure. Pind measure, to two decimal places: 1.38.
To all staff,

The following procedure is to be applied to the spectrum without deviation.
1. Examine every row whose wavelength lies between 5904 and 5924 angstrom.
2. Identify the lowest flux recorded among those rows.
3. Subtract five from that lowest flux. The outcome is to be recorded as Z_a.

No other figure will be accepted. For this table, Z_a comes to -3.10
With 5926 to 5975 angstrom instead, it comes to -3.09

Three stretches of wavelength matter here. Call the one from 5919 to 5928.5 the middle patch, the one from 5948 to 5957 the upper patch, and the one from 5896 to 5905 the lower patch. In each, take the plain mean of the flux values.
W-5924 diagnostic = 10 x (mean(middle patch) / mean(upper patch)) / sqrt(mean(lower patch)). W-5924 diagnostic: 5.8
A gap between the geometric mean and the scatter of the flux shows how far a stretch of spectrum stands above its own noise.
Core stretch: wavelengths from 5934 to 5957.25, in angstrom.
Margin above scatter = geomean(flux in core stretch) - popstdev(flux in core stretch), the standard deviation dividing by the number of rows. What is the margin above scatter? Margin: 2.11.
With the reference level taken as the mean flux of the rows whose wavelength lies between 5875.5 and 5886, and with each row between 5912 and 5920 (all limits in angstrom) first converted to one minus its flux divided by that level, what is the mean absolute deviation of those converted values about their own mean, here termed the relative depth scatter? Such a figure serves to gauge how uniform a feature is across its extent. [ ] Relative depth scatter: 0.022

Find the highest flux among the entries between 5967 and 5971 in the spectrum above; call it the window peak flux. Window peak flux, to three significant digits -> 2.00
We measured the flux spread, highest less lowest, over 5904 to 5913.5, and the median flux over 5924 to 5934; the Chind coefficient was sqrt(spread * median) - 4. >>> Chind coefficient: -3.30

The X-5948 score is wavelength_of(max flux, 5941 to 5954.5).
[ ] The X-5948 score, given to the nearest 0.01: 5953.81 angstrom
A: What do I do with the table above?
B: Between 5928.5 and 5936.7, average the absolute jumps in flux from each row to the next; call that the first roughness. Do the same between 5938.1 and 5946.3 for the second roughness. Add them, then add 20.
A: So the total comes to 20.04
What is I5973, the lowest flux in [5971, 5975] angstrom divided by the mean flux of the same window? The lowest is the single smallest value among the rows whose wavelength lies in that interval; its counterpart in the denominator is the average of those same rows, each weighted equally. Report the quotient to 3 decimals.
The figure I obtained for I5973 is 0.991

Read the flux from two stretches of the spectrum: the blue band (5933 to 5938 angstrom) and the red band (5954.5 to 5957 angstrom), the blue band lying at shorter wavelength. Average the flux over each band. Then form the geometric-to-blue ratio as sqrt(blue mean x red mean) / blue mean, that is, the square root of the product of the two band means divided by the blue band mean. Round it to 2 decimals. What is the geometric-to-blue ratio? 1.08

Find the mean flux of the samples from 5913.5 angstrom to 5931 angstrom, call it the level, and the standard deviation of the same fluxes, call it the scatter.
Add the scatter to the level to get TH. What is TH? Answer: 2.19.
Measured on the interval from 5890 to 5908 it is 2.00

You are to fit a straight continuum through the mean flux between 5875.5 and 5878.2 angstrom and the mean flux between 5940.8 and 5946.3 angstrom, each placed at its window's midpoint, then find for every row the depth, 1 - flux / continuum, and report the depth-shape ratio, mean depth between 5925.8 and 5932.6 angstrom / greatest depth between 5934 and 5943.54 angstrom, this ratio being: 1.5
